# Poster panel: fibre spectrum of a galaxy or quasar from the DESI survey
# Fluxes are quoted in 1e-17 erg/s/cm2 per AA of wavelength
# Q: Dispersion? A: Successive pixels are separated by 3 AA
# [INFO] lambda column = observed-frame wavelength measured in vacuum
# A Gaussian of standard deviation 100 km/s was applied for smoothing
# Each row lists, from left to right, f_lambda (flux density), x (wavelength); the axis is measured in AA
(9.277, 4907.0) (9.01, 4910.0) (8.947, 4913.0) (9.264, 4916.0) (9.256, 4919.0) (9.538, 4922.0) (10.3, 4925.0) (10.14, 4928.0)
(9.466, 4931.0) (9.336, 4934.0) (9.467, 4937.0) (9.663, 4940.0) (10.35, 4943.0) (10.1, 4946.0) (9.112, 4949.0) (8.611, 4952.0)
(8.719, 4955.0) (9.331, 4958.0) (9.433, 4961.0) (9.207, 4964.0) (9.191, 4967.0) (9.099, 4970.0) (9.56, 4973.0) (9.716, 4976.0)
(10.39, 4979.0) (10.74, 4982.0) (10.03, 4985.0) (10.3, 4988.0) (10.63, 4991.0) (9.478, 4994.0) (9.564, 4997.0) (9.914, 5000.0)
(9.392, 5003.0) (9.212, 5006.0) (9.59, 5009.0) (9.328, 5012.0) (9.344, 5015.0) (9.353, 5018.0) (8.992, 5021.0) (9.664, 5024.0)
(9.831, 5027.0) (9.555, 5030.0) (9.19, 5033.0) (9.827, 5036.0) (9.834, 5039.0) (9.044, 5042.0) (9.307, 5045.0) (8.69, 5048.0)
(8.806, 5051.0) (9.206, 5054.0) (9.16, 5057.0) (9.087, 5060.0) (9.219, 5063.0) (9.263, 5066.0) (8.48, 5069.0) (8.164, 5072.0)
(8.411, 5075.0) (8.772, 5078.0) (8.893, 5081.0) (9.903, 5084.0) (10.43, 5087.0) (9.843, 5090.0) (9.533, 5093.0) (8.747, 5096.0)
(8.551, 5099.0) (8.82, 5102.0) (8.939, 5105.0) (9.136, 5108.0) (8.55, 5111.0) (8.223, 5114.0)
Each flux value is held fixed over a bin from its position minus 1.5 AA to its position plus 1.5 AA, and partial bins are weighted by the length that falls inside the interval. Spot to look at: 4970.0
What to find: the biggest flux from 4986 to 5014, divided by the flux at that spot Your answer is 1.17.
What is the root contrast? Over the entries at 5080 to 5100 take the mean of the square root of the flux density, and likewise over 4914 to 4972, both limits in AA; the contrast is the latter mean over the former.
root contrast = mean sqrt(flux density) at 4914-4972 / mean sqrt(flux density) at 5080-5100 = 1.00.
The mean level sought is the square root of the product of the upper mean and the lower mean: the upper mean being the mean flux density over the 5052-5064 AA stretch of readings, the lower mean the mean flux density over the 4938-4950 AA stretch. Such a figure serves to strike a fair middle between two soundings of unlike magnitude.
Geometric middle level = 9.5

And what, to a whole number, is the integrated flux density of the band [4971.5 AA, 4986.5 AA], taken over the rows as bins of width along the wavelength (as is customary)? 151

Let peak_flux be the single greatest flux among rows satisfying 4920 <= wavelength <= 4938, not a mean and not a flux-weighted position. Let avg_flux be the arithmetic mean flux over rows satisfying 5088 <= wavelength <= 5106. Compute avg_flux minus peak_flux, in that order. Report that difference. -1.2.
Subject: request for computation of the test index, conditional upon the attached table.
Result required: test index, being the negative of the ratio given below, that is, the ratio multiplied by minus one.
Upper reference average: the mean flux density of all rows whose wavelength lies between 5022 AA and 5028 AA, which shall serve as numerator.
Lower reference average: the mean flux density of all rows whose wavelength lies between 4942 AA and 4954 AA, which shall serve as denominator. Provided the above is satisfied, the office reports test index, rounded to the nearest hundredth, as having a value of -1.02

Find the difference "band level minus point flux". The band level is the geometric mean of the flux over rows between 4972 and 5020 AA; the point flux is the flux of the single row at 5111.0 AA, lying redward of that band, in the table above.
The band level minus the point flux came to 1.2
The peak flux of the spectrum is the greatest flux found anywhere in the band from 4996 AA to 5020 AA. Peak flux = 9.914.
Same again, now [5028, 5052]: 9.834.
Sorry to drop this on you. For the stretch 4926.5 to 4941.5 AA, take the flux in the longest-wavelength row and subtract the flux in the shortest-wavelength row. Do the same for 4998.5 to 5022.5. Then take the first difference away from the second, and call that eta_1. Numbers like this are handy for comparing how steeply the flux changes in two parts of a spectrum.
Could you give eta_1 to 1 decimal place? -0.4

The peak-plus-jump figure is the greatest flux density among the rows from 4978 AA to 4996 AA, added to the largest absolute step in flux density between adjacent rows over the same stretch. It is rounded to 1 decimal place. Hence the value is 11.9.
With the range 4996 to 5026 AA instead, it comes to 10.6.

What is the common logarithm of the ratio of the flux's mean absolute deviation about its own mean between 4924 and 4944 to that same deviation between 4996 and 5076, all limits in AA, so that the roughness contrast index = 0.1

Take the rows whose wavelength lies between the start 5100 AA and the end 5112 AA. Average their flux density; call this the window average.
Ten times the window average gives 88.6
